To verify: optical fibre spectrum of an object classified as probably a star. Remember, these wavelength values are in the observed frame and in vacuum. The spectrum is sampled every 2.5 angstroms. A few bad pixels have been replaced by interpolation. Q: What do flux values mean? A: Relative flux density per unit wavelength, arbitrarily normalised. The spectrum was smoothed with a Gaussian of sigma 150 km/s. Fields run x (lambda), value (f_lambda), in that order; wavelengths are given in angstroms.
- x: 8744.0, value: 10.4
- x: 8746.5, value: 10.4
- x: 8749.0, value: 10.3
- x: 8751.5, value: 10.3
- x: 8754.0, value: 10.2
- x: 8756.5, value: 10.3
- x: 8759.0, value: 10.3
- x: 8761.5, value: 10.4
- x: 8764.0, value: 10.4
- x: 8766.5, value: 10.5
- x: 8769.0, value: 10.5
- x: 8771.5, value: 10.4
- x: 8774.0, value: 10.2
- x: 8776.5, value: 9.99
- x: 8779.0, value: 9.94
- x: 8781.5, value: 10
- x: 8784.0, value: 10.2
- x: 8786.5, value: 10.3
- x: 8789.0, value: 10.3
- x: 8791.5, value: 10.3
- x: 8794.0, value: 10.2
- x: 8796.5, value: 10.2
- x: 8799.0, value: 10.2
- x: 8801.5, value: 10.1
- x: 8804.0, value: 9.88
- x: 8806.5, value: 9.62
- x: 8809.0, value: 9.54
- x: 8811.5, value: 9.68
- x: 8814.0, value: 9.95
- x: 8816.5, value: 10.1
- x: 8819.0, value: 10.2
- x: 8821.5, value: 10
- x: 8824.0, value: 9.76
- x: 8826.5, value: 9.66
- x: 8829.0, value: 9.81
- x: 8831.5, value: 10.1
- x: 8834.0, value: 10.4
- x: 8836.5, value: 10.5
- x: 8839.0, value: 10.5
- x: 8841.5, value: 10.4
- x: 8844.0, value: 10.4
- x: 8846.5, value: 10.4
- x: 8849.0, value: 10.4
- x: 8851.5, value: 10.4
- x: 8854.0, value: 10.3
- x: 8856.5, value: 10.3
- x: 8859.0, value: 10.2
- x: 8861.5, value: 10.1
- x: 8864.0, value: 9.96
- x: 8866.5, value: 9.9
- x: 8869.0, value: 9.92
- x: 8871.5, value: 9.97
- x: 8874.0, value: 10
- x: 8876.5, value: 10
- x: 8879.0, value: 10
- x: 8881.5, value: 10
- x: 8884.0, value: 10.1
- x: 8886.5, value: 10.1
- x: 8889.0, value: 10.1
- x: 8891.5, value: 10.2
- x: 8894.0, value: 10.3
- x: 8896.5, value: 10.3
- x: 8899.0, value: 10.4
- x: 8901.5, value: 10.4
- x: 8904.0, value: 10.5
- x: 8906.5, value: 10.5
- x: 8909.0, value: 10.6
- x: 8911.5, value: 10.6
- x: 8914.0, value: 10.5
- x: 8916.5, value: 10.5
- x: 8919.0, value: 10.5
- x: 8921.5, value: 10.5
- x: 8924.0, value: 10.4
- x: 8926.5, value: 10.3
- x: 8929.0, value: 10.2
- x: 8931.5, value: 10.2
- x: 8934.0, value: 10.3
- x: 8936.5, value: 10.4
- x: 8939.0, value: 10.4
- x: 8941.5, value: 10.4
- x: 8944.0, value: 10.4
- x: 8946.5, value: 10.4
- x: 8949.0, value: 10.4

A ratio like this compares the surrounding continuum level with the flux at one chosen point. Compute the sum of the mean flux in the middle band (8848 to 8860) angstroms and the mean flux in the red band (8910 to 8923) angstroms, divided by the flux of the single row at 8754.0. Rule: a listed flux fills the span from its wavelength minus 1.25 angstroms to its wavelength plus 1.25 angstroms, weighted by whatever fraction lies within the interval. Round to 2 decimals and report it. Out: 2.04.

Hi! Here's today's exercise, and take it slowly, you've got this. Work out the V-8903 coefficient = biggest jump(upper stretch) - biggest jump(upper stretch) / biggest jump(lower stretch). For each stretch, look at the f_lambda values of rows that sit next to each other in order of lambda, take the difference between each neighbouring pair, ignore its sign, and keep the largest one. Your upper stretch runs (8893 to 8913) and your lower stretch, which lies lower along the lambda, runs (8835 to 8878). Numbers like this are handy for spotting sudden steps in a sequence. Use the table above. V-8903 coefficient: -0.61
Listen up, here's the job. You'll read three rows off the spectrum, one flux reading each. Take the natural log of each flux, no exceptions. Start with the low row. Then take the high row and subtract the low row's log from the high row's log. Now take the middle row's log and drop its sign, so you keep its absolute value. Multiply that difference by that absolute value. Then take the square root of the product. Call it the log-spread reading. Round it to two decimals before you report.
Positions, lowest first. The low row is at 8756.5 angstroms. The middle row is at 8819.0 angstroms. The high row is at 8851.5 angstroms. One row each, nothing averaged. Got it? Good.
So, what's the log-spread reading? 0.15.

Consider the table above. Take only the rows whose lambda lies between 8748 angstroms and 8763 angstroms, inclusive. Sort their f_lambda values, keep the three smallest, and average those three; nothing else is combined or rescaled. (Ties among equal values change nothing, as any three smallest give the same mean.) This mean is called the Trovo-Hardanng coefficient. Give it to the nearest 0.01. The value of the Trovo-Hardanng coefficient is 10.27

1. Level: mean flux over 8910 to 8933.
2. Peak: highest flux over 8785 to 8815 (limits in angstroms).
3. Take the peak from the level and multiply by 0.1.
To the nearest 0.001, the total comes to 0.011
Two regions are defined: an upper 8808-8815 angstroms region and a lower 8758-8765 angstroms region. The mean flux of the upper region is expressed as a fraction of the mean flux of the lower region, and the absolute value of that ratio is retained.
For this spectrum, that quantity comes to 0.94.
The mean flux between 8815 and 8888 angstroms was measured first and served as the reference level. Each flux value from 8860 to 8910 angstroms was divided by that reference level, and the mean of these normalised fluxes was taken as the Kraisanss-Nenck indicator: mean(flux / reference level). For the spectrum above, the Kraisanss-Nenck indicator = 1.003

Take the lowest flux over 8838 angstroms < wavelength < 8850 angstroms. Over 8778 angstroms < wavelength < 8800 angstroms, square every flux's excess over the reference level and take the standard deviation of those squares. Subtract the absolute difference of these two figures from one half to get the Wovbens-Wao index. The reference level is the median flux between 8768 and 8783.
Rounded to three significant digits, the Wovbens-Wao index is -9.89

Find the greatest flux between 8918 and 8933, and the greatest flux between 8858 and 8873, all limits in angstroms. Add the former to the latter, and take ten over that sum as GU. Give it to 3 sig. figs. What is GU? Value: 0.483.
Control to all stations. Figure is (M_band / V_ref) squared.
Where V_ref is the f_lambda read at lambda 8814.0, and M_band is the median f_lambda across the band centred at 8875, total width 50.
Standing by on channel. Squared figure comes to 1.03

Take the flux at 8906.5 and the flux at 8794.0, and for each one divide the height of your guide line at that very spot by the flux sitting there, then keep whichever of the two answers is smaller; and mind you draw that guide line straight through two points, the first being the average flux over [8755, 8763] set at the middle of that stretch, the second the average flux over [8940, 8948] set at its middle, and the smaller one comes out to 0.99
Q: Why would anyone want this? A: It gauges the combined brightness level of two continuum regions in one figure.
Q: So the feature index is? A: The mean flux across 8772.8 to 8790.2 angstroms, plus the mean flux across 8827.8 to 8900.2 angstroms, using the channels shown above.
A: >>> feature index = 20.3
